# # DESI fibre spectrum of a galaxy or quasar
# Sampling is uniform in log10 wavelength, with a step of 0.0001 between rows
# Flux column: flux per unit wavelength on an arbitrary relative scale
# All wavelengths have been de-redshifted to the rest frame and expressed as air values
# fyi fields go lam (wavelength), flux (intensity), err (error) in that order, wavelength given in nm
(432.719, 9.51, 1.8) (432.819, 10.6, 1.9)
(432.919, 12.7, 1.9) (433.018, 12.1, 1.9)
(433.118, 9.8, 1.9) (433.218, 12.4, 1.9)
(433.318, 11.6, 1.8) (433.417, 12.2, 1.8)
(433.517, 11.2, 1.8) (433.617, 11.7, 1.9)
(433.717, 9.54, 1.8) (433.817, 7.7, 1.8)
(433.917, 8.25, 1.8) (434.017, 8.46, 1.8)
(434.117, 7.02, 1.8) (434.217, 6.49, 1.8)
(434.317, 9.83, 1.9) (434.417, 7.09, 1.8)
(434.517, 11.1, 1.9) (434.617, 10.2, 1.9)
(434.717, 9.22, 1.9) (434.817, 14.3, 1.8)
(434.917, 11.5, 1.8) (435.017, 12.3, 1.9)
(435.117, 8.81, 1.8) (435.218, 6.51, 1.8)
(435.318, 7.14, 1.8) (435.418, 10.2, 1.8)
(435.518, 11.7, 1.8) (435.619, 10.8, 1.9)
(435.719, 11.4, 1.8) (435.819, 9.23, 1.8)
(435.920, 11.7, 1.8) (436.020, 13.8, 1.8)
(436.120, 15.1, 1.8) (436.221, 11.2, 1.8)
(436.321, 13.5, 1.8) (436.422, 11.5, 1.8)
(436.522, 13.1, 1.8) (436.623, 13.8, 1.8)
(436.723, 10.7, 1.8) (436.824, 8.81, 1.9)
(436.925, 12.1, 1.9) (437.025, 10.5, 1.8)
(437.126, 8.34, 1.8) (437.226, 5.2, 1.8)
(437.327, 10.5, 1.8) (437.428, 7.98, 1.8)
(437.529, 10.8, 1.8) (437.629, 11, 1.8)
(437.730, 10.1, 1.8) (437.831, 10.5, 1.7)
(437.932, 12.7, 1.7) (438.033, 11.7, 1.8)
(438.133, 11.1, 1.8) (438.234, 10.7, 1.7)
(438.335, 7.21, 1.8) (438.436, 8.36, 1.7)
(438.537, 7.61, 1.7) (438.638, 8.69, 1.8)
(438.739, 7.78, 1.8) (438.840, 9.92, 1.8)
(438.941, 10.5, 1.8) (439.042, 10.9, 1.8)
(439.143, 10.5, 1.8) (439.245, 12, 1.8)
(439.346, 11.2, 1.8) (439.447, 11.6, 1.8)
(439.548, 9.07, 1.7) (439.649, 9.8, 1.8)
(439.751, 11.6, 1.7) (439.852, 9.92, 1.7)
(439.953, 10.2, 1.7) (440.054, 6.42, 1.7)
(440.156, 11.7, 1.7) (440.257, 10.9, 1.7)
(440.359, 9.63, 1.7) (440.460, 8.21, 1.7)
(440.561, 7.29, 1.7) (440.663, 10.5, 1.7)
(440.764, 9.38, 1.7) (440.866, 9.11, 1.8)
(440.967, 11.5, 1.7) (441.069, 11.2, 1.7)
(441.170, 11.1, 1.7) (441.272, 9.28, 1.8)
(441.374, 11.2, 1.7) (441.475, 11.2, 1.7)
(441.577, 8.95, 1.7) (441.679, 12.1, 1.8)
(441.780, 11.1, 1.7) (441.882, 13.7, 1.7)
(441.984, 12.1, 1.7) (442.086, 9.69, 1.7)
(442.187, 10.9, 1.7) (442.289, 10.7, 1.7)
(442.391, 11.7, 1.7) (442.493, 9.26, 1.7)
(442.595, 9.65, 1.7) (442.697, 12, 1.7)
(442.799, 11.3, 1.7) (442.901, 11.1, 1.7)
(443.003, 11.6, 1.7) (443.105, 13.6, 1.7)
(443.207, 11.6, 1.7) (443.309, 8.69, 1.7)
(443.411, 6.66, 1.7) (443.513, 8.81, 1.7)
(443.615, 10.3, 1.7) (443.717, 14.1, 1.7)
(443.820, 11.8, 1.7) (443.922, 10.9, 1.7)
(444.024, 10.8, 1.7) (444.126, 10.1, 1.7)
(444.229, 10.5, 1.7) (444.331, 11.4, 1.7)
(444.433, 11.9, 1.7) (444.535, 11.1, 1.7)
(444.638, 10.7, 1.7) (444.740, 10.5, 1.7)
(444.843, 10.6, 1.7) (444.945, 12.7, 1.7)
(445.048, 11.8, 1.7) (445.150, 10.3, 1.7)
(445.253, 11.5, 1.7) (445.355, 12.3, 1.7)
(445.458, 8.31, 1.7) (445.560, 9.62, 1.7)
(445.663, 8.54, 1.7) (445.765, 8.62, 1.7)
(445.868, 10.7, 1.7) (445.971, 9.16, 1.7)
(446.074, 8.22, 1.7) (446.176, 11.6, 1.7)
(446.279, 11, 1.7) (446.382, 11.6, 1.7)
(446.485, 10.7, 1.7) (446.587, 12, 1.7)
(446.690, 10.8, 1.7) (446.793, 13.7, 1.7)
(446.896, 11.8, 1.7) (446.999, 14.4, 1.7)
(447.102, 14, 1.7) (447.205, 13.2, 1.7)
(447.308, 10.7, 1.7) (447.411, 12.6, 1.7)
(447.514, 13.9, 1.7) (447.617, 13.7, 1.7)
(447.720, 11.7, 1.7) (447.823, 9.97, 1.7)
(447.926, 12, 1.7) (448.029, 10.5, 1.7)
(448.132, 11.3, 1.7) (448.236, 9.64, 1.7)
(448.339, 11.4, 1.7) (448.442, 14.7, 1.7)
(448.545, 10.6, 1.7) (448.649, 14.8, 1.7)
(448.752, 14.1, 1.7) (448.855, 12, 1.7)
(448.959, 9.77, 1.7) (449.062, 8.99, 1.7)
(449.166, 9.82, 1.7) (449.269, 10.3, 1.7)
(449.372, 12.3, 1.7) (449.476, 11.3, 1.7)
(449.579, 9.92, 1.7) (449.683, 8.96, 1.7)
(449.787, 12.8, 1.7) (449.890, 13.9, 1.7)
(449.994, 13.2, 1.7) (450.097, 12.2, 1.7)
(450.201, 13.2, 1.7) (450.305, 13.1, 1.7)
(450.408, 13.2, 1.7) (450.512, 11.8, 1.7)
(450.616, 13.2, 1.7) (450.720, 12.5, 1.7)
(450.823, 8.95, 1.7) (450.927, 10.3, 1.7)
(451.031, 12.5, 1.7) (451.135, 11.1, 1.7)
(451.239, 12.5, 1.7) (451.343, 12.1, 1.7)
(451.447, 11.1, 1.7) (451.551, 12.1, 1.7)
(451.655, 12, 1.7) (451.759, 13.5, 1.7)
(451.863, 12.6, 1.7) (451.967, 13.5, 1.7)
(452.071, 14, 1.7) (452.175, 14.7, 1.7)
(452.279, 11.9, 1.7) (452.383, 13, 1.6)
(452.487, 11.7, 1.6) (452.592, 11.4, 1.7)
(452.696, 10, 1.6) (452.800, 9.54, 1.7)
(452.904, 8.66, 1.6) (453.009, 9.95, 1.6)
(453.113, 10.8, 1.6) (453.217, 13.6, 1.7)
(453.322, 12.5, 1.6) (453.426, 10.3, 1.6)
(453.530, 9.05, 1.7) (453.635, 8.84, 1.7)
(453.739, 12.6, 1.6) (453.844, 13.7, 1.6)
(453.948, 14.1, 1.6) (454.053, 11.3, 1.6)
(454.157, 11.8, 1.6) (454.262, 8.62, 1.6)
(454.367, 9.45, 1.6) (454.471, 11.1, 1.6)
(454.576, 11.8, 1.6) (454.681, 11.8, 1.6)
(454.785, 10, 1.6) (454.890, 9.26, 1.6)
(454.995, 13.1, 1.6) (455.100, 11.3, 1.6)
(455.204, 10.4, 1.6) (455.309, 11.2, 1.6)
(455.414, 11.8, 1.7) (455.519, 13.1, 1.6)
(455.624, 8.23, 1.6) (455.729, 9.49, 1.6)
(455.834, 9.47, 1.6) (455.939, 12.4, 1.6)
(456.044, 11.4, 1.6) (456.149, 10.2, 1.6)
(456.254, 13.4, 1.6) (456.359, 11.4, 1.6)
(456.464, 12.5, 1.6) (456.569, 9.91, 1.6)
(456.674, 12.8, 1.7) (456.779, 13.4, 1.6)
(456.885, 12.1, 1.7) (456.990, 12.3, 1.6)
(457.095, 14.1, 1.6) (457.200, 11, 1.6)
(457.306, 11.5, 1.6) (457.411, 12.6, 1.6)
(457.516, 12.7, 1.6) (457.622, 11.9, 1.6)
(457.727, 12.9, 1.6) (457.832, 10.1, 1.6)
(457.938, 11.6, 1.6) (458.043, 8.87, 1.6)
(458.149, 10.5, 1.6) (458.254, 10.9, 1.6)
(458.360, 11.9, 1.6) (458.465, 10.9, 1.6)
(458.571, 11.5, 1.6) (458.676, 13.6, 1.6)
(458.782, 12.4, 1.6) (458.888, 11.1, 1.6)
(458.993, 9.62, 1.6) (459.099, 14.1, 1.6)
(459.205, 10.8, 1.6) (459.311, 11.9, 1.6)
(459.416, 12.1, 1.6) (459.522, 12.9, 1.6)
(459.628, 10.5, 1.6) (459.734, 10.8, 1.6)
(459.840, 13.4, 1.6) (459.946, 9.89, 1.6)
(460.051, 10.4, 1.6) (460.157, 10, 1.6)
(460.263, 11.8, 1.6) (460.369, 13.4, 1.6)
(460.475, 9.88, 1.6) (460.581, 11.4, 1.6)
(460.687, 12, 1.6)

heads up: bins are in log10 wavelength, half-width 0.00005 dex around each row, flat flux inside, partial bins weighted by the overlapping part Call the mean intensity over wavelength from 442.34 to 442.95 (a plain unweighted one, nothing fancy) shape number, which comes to 10.8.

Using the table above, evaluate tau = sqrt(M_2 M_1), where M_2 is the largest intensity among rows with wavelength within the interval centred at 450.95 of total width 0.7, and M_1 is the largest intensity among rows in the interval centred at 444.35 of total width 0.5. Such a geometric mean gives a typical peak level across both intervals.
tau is 12.5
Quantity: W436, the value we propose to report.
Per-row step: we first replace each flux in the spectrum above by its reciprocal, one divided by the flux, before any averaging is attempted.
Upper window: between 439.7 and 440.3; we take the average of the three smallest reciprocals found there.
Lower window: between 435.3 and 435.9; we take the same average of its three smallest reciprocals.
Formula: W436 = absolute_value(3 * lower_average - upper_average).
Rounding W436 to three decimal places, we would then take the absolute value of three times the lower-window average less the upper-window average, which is 0.178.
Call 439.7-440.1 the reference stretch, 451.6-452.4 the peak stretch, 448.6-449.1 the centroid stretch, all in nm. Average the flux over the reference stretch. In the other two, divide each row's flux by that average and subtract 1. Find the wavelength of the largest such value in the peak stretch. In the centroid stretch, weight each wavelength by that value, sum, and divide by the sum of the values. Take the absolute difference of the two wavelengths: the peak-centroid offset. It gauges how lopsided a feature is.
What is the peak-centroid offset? 3.46 nm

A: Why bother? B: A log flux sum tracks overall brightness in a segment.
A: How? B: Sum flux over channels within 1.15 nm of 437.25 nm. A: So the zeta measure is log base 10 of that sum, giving 2.39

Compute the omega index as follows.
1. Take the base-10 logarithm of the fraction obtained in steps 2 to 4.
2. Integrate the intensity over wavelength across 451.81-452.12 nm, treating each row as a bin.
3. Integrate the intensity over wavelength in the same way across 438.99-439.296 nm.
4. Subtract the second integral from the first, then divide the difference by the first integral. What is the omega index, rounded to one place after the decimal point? -0.7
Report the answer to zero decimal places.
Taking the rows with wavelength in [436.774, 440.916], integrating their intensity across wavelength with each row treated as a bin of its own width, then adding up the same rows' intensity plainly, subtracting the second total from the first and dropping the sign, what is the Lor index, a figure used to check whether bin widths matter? 361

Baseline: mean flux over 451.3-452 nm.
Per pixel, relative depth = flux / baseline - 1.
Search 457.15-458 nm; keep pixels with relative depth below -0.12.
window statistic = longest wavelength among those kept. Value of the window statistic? 457.832 nm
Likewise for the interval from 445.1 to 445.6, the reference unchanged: 445.560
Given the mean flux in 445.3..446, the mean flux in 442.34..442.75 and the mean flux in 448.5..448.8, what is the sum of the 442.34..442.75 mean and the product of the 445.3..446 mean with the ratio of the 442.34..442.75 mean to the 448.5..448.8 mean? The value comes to 18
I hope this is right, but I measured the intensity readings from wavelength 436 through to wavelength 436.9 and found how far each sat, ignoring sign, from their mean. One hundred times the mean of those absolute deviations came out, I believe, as 163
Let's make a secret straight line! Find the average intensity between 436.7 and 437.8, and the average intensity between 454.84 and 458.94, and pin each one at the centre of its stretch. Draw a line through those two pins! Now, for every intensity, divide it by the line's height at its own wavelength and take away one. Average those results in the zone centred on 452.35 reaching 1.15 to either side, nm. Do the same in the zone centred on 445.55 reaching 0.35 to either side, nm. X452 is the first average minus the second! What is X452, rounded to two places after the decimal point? 0.12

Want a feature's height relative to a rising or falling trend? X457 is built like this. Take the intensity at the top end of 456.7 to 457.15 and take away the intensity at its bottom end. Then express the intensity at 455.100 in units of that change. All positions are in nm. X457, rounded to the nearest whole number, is 16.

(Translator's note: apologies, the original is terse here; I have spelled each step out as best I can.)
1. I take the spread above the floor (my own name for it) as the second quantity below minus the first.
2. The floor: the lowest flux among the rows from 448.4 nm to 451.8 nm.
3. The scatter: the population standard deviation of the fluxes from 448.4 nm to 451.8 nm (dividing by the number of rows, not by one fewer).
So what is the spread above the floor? -7.3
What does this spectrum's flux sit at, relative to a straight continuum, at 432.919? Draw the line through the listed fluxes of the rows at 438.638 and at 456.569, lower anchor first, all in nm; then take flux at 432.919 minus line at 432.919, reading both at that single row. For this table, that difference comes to 4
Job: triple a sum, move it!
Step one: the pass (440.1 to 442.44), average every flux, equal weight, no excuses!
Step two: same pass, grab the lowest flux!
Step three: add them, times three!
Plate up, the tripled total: 53.6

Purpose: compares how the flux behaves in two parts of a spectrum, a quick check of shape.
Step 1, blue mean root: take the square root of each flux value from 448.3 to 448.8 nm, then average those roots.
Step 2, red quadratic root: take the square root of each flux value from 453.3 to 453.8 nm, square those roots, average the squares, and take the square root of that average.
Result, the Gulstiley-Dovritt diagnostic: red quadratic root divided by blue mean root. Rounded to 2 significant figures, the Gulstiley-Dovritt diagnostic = 0.90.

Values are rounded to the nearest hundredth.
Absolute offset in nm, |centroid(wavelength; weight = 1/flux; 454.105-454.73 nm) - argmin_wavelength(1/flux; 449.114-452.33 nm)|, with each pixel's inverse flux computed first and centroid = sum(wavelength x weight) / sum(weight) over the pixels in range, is 2.23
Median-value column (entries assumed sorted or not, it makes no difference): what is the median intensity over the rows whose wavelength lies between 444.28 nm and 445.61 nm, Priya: 11.1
